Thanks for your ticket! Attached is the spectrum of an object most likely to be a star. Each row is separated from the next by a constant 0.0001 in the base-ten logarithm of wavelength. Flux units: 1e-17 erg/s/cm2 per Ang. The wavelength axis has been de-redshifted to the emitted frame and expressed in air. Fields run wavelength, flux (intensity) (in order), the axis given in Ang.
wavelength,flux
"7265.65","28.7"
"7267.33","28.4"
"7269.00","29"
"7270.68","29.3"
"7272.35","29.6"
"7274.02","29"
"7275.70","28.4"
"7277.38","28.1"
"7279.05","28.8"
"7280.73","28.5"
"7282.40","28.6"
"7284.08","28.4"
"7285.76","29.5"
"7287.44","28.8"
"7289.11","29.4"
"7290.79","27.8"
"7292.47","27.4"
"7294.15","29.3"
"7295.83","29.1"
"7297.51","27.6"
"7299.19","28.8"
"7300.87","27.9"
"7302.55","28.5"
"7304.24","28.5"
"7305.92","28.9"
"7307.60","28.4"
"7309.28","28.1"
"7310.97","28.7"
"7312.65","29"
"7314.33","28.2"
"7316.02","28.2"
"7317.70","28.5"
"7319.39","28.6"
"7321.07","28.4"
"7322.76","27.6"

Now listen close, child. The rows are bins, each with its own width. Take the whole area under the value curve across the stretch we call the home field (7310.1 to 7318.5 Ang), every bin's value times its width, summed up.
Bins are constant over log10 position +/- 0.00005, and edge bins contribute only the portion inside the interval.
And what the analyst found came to 240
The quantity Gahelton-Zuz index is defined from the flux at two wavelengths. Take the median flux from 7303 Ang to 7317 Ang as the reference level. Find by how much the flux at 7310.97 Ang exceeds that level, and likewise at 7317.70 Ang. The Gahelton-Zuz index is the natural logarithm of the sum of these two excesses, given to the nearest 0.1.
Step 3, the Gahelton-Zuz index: -1.2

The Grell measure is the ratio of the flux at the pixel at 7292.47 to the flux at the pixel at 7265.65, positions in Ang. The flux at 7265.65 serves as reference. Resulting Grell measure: 0.95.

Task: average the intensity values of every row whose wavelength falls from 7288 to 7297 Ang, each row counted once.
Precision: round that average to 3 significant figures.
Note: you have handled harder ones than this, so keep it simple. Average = 28.6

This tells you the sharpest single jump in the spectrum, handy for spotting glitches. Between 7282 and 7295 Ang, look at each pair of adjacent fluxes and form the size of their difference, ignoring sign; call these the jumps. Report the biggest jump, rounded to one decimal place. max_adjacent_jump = 1.9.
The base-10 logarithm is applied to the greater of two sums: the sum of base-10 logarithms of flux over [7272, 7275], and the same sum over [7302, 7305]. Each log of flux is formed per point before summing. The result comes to 0.467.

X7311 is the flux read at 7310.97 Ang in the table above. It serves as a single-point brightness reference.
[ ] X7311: 28.7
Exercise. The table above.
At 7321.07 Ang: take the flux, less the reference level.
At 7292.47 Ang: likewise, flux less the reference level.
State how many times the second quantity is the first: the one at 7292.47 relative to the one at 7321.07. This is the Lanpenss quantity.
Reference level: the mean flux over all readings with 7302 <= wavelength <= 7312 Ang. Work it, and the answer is 10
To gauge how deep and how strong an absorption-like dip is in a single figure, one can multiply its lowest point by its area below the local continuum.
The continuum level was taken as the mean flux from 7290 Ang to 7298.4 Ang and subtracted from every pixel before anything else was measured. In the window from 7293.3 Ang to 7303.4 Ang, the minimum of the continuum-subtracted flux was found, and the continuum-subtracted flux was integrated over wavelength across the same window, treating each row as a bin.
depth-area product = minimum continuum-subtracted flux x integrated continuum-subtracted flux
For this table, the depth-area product -1.9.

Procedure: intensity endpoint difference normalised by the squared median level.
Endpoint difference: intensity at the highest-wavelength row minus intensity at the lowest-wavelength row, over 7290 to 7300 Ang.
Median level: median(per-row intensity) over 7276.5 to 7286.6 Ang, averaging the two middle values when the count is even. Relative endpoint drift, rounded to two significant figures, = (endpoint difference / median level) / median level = 0.0012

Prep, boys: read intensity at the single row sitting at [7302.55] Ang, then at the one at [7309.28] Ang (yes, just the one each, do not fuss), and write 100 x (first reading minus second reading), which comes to 40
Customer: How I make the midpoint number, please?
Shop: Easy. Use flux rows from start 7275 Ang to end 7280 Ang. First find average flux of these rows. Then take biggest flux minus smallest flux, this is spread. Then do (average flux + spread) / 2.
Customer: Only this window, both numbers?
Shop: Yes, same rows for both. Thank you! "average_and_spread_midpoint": 14.6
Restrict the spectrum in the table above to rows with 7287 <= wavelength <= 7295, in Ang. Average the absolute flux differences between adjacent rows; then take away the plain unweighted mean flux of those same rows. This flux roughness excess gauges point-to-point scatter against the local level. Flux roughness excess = -27.4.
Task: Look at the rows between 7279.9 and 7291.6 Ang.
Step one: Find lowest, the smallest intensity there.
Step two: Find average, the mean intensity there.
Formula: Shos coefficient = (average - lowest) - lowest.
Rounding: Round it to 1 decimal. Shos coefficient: -26.9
